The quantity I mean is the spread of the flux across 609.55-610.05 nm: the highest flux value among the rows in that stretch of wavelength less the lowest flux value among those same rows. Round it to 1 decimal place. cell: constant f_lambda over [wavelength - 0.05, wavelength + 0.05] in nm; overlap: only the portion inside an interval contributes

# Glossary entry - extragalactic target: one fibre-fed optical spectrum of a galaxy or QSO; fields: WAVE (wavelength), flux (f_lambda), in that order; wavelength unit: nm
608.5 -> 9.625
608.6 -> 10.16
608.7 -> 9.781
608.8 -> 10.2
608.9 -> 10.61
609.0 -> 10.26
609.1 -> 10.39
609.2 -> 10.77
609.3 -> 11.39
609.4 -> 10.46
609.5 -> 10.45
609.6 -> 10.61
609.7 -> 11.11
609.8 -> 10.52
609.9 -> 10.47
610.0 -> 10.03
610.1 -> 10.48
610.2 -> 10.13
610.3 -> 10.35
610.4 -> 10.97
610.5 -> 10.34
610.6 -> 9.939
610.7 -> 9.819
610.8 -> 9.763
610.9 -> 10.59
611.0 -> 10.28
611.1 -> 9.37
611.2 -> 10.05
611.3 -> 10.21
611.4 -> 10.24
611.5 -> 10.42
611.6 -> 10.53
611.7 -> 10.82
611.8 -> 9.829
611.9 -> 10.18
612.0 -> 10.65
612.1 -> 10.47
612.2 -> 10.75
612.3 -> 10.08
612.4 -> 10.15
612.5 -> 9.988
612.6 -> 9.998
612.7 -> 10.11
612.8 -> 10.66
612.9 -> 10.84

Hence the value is 1.1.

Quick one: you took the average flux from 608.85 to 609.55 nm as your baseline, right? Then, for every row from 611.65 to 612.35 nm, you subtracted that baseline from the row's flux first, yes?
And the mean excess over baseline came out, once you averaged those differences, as -0.22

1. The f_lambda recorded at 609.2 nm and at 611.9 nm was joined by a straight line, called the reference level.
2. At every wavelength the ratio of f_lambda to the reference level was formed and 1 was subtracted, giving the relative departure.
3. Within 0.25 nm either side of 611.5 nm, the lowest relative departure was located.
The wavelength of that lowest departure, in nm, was 611.3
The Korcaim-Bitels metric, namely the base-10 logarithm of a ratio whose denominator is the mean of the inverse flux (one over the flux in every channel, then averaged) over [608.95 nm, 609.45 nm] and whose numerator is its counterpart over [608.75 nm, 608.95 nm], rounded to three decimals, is 0.010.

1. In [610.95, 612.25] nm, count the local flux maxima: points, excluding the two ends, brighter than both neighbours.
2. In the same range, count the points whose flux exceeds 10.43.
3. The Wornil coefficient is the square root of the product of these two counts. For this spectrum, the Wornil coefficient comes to 3.2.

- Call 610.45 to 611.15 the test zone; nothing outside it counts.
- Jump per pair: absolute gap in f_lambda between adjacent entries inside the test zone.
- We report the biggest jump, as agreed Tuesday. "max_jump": 0.91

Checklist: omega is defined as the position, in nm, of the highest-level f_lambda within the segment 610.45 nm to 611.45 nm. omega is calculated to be 610.9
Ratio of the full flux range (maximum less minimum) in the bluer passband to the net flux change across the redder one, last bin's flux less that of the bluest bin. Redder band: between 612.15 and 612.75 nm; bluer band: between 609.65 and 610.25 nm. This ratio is -1.7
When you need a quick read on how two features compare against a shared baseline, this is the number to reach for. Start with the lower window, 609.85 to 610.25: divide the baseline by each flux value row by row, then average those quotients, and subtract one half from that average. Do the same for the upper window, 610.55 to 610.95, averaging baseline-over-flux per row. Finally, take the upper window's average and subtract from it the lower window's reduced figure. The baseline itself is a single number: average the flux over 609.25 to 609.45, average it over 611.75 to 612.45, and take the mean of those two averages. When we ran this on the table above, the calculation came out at 0.526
